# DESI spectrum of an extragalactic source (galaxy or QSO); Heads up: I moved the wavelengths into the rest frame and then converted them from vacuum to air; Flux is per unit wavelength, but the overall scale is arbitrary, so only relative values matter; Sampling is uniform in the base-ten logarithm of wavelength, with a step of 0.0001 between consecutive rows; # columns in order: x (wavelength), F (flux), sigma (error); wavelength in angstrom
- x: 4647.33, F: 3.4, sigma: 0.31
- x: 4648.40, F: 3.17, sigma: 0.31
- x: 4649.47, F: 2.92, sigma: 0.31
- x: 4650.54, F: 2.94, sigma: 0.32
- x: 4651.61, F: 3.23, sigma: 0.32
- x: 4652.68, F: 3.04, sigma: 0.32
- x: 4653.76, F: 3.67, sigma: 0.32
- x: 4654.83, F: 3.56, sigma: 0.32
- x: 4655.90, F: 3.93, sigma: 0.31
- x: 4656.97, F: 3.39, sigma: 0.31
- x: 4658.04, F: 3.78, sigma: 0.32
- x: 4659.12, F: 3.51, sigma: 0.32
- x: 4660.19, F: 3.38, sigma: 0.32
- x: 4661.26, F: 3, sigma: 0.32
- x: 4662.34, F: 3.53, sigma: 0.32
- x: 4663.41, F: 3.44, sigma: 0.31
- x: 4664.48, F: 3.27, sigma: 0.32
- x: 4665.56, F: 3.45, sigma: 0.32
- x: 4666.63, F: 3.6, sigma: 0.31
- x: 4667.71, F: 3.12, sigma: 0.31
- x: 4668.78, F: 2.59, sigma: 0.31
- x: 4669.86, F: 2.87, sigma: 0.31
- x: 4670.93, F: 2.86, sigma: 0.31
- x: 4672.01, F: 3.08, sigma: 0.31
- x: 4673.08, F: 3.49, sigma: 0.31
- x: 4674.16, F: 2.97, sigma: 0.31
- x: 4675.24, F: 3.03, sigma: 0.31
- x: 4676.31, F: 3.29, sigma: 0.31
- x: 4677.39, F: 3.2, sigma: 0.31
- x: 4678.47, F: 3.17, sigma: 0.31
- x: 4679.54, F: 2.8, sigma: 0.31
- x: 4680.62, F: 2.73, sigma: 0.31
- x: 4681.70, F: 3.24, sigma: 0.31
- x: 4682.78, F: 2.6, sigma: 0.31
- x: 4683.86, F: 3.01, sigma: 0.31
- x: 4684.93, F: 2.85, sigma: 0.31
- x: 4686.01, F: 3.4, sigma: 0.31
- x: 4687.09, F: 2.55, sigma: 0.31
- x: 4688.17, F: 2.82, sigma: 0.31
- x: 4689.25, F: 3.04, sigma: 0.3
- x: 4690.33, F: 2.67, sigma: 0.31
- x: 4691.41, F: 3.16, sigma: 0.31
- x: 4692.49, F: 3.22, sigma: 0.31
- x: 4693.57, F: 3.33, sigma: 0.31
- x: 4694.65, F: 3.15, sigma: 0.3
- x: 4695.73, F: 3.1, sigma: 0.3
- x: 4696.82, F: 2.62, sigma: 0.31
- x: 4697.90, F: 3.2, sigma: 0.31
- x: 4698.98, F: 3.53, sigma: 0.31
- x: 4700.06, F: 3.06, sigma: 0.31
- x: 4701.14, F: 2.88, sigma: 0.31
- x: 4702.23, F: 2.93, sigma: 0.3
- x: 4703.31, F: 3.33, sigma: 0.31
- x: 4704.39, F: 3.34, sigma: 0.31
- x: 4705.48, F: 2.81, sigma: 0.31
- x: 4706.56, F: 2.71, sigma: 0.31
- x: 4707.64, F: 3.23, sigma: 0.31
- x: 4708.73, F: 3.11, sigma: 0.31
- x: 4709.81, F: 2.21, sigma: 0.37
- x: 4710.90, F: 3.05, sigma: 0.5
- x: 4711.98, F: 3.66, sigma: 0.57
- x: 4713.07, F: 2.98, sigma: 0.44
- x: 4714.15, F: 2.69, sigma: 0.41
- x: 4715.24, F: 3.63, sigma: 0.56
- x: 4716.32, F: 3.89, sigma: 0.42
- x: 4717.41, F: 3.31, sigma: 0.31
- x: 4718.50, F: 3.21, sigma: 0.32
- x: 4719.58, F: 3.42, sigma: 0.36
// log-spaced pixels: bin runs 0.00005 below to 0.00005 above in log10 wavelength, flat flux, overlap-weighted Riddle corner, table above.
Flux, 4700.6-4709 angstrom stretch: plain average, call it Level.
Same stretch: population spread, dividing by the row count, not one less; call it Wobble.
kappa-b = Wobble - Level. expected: -2.81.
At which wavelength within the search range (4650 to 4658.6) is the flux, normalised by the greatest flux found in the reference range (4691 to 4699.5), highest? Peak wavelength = 4655.90 angstrom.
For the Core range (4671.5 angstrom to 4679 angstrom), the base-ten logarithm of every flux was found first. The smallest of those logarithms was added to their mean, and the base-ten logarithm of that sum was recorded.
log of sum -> -0.011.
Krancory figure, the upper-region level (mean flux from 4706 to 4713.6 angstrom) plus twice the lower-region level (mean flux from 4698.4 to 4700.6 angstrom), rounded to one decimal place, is 9.6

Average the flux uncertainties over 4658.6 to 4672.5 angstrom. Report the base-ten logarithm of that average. -0.502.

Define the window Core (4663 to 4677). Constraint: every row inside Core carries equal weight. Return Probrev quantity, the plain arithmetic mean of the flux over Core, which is 3.16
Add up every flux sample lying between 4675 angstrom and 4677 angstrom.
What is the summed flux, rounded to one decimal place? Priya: 6.3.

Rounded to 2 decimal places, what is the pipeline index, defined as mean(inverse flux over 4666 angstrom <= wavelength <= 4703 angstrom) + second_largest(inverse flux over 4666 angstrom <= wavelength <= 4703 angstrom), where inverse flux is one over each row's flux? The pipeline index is 0.72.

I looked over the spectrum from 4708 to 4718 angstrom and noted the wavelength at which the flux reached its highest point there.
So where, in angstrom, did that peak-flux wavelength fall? 4716.32 angstrom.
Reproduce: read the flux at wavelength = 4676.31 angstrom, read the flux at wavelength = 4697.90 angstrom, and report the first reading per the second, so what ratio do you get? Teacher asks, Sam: 1.03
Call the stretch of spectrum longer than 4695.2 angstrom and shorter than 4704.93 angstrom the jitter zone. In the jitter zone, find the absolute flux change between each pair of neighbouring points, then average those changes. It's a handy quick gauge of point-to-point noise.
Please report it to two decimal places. 0.31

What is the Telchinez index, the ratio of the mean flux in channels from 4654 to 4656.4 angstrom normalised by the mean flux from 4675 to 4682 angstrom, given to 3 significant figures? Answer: 1.22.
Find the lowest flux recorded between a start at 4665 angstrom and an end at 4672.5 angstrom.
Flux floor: 2.59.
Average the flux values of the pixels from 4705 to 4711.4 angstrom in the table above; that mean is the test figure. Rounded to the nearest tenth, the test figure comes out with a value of 2.9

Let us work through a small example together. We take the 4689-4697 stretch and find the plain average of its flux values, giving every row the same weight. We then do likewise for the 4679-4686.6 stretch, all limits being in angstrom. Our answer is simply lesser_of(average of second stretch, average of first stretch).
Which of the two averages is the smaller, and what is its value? 2.95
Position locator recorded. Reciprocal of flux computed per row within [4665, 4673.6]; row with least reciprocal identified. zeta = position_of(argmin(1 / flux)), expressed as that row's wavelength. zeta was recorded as 4666.63 angstrom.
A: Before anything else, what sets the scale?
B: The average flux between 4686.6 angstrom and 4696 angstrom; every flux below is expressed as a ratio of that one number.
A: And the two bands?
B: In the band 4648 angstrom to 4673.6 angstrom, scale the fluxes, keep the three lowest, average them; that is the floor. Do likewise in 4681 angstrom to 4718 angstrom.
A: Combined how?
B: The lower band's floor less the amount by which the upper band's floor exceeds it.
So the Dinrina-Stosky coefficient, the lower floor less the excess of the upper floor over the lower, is 1.0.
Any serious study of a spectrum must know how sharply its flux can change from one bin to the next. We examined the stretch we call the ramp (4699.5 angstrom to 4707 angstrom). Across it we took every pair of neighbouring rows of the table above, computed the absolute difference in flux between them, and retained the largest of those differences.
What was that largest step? 0.53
